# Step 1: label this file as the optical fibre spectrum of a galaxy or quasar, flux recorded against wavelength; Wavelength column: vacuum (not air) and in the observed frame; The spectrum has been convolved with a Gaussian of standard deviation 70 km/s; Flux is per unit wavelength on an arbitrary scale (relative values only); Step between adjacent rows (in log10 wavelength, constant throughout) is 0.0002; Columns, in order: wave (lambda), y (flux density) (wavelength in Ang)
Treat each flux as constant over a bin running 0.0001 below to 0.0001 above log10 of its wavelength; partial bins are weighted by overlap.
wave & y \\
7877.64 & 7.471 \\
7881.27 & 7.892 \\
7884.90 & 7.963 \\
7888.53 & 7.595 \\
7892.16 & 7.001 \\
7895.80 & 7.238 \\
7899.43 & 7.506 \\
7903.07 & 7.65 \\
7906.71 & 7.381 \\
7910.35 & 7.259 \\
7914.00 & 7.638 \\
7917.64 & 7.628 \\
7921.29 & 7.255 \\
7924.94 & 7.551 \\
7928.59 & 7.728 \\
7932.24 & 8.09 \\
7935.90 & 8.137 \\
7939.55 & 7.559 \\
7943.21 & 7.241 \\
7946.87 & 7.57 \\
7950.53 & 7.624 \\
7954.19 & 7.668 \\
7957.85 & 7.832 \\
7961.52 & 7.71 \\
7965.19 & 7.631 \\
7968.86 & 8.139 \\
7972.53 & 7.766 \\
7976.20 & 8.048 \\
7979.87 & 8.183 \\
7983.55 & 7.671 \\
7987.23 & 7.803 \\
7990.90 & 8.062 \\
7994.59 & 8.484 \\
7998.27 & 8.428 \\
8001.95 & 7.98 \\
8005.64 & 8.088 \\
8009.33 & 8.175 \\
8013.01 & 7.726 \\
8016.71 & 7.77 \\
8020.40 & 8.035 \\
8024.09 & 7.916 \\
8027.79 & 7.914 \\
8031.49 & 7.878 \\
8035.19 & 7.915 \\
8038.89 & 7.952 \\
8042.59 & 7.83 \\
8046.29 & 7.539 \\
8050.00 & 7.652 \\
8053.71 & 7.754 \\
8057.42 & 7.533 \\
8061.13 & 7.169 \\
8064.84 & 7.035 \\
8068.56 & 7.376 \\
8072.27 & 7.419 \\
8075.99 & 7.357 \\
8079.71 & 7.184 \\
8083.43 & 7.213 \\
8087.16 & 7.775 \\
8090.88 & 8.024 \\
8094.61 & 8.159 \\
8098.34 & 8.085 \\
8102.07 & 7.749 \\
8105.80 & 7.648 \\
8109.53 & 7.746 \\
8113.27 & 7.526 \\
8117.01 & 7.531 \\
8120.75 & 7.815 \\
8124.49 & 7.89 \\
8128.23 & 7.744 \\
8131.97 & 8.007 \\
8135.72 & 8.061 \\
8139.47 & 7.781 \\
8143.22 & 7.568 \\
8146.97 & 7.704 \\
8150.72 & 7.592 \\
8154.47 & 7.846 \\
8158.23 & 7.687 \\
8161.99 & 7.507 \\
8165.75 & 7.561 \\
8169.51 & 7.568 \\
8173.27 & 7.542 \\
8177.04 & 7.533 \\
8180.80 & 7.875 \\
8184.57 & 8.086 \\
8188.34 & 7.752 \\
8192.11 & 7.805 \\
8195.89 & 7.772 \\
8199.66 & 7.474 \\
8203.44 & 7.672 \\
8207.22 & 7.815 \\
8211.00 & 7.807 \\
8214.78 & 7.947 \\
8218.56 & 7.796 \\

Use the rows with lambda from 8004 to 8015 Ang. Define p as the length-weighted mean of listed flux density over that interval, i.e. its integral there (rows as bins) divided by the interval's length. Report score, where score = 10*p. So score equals 80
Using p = 7.99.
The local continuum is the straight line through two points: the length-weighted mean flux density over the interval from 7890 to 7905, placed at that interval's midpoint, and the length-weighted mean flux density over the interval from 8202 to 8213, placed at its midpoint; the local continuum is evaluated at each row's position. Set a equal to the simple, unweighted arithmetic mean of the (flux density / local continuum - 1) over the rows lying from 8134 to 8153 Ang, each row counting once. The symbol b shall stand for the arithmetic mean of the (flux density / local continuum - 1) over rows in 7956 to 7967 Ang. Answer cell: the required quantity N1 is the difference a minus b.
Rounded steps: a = 0.01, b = 0.038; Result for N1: -0.03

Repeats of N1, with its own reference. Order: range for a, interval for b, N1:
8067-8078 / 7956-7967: -0.07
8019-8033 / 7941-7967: 0.03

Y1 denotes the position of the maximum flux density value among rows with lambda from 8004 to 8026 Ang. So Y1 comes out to 8009.33 Ang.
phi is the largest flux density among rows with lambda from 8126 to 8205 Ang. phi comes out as 8.086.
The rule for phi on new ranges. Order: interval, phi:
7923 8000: 8.484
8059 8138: 8.159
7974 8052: 8.484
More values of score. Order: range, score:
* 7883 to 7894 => 75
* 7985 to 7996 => 81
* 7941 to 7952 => 75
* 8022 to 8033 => 79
